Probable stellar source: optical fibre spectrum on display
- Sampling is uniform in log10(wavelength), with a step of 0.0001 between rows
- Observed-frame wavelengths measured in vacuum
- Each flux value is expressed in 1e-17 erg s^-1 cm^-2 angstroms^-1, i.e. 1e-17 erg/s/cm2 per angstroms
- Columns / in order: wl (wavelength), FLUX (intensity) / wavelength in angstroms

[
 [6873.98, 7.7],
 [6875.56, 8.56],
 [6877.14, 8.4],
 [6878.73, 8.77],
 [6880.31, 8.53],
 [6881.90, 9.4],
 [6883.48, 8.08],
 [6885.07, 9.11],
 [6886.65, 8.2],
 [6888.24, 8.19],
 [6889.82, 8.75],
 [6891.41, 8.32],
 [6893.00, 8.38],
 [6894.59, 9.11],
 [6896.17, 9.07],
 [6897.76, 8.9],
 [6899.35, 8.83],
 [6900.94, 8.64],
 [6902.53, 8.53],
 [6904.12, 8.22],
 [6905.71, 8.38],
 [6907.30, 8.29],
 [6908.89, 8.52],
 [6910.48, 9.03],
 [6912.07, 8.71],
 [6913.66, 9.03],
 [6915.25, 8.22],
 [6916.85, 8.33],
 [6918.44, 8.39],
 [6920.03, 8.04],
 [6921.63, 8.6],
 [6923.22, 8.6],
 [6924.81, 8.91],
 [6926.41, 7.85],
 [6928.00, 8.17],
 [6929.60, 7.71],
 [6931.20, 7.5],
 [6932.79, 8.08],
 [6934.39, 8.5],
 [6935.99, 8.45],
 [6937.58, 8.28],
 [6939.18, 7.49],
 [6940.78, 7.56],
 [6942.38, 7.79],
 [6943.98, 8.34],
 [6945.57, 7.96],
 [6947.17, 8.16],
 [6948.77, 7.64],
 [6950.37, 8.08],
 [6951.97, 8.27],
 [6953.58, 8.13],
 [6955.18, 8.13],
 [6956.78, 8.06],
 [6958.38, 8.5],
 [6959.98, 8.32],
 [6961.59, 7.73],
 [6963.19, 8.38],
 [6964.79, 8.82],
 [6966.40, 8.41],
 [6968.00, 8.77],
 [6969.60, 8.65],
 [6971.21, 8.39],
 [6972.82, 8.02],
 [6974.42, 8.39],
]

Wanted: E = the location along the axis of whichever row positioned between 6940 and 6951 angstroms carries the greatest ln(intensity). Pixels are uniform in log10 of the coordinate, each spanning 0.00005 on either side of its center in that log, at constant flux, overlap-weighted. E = 6943.98 angstroms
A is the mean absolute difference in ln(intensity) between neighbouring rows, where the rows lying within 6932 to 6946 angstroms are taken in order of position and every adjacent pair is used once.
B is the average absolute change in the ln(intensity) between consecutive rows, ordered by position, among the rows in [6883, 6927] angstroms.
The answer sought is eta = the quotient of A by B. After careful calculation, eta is 1.01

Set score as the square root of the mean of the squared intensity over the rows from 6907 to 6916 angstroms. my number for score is 8.64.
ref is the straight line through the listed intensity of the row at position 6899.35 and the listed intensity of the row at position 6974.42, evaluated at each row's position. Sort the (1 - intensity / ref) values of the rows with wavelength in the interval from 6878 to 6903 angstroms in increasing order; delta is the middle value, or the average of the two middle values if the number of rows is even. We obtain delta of 0.020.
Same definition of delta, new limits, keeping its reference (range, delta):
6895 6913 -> 0.020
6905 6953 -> 0.046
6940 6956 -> 0.049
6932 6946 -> 0.064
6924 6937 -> 0.060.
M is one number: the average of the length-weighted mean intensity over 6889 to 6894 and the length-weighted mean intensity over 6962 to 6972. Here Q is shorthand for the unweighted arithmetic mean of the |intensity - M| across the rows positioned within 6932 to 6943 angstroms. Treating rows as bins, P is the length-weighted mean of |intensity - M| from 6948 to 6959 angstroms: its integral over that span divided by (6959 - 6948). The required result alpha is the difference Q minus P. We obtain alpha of 0.09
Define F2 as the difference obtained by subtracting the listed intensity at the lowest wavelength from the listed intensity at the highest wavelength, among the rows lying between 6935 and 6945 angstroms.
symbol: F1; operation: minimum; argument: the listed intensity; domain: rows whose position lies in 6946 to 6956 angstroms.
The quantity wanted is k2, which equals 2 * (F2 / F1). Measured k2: -0.03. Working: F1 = 7.64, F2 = -0.1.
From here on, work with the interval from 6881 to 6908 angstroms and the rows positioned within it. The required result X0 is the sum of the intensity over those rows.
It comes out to 146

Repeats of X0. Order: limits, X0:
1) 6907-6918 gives 60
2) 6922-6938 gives 82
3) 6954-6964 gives 49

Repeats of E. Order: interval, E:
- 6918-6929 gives 6924.81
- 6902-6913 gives 6910.48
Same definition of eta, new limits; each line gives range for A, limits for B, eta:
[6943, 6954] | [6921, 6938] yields 0.89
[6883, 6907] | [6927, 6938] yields 1.01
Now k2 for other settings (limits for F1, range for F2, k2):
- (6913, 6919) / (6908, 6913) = 0.05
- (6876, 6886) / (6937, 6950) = -0.16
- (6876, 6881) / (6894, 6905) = -0.21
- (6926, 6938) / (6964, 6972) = -0.11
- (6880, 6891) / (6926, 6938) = 0.11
